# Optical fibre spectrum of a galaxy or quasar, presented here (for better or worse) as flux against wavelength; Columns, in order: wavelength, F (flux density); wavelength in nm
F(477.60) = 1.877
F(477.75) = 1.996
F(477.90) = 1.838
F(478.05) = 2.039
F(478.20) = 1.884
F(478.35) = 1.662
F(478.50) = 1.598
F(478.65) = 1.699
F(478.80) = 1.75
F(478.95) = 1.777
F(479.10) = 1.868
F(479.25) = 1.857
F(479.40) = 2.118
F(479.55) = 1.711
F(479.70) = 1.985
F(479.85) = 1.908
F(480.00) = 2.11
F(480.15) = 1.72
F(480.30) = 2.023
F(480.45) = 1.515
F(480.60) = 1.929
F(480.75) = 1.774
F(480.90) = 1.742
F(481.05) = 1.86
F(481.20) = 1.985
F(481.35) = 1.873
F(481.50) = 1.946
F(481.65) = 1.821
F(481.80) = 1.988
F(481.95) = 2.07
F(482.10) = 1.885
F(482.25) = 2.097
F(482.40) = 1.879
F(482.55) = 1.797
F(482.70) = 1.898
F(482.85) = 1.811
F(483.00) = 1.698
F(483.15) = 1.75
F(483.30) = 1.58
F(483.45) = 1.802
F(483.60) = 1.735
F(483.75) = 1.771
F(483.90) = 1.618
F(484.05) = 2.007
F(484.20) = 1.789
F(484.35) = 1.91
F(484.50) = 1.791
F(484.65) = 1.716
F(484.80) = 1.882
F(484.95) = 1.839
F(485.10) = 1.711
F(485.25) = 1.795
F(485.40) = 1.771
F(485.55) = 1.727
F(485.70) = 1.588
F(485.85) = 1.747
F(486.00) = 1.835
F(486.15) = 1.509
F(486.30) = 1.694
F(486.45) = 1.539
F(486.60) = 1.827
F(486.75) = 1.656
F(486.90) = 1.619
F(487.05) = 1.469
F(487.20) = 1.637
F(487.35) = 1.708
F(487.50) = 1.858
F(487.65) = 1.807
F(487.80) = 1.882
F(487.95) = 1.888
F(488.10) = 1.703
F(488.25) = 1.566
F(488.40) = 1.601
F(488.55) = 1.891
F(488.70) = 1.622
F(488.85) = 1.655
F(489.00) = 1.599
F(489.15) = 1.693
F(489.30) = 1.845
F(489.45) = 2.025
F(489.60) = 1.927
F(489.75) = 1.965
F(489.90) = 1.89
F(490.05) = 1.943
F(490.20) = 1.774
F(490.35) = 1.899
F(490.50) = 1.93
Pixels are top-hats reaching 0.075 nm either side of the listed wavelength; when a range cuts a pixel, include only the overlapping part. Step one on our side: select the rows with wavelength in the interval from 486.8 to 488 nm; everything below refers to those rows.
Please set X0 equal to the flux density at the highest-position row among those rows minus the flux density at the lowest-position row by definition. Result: 0.27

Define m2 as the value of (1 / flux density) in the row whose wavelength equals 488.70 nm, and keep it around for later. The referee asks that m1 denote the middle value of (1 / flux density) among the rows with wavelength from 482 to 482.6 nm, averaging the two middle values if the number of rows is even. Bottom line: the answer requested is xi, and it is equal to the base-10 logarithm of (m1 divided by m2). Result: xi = -0.065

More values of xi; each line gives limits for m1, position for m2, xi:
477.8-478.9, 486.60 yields 0.019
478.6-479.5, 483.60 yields -0.020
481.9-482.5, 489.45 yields 0.011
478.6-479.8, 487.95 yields 0.017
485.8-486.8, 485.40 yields 0.019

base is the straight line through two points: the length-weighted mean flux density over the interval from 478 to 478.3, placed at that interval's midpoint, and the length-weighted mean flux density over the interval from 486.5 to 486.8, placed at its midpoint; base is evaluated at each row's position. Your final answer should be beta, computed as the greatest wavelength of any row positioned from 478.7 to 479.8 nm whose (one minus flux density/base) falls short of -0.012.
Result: 479.70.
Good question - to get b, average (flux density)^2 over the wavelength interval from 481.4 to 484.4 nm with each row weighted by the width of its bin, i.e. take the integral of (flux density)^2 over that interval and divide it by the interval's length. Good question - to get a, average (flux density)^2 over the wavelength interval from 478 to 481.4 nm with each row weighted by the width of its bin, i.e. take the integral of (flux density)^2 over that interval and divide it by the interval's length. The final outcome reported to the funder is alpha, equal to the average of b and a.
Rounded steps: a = 3.4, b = 3.41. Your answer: 3.41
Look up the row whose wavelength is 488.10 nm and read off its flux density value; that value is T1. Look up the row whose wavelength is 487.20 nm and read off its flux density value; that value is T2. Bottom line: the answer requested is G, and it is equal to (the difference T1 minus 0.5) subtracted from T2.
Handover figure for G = 0.43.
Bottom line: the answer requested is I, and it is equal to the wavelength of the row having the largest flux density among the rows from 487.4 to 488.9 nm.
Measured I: 488.55 nm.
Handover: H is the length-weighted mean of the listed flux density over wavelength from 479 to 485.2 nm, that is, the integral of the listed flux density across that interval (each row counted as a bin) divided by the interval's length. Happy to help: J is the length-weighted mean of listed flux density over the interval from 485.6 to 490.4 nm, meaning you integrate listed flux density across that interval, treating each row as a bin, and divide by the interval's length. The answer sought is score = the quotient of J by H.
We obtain 0.94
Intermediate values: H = 1.85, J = 1.74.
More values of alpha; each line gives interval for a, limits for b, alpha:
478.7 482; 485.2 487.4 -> 3.18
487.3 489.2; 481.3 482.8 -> 3.36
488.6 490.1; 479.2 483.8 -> 3.40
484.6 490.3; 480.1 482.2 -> 3.30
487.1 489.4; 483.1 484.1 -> 3.04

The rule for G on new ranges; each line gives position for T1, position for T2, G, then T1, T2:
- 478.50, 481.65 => 0.72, 1.598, 1.821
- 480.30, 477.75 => 0.47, 2.023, 1.996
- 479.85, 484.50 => 0.38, 1.908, 1.791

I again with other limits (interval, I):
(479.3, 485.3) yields 479.40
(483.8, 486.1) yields 484.05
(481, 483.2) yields 482.25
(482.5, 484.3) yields 484.05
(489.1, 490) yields 489.45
